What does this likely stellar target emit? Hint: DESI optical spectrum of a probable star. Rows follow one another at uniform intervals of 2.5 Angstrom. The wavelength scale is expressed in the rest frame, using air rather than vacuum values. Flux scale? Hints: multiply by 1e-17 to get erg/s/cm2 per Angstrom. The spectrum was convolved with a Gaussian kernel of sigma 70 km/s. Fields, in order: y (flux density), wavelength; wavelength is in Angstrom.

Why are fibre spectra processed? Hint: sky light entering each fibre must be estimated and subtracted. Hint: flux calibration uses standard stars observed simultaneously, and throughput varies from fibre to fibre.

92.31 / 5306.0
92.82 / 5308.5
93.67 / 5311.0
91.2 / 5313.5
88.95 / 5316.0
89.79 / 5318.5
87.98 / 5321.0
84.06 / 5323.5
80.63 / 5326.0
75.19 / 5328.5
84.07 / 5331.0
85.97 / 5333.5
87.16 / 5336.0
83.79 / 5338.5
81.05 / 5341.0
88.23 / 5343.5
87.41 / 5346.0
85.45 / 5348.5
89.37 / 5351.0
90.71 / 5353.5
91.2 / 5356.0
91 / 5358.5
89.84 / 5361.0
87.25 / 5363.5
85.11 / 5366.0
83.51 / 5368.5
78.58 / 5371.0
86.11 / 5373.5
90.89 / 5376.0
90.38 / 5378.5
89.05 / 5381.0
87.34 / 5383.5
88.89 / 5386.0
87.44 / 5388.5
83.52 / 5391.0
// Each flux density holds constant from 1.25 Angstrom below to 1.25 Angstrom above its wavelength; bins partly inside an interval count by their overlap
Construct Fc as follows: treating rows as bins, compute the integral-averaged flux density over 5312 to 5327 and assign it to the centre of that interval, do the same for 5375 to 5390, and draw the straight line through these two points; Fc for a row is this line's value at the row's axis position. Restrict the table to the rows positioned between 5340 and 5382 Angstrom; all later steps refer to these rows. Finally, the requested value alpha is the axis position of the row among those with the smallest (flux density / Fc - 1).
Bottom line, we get 5371.0 Angstrom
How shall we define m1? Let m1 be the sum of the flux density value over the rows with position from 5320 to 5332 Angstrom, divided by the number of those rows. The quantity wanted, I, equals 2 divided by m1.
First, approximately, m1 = 82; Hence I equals 0.0243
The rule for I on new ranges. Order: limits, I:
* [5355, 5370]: 0.0227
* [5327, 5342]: 0.0241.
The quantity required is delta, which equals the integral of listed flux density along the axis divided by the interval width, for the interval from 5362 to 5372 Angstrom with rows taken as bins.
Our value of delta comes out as 84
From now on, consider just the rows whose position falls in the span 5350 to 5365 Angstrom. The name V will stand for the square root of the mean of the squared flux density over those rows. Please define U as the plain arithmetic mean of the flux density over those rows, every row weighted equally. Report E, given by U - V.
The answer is -0.01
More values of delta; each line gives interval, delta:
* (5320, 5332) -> 82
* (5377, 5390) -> 89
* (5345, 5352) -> 87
